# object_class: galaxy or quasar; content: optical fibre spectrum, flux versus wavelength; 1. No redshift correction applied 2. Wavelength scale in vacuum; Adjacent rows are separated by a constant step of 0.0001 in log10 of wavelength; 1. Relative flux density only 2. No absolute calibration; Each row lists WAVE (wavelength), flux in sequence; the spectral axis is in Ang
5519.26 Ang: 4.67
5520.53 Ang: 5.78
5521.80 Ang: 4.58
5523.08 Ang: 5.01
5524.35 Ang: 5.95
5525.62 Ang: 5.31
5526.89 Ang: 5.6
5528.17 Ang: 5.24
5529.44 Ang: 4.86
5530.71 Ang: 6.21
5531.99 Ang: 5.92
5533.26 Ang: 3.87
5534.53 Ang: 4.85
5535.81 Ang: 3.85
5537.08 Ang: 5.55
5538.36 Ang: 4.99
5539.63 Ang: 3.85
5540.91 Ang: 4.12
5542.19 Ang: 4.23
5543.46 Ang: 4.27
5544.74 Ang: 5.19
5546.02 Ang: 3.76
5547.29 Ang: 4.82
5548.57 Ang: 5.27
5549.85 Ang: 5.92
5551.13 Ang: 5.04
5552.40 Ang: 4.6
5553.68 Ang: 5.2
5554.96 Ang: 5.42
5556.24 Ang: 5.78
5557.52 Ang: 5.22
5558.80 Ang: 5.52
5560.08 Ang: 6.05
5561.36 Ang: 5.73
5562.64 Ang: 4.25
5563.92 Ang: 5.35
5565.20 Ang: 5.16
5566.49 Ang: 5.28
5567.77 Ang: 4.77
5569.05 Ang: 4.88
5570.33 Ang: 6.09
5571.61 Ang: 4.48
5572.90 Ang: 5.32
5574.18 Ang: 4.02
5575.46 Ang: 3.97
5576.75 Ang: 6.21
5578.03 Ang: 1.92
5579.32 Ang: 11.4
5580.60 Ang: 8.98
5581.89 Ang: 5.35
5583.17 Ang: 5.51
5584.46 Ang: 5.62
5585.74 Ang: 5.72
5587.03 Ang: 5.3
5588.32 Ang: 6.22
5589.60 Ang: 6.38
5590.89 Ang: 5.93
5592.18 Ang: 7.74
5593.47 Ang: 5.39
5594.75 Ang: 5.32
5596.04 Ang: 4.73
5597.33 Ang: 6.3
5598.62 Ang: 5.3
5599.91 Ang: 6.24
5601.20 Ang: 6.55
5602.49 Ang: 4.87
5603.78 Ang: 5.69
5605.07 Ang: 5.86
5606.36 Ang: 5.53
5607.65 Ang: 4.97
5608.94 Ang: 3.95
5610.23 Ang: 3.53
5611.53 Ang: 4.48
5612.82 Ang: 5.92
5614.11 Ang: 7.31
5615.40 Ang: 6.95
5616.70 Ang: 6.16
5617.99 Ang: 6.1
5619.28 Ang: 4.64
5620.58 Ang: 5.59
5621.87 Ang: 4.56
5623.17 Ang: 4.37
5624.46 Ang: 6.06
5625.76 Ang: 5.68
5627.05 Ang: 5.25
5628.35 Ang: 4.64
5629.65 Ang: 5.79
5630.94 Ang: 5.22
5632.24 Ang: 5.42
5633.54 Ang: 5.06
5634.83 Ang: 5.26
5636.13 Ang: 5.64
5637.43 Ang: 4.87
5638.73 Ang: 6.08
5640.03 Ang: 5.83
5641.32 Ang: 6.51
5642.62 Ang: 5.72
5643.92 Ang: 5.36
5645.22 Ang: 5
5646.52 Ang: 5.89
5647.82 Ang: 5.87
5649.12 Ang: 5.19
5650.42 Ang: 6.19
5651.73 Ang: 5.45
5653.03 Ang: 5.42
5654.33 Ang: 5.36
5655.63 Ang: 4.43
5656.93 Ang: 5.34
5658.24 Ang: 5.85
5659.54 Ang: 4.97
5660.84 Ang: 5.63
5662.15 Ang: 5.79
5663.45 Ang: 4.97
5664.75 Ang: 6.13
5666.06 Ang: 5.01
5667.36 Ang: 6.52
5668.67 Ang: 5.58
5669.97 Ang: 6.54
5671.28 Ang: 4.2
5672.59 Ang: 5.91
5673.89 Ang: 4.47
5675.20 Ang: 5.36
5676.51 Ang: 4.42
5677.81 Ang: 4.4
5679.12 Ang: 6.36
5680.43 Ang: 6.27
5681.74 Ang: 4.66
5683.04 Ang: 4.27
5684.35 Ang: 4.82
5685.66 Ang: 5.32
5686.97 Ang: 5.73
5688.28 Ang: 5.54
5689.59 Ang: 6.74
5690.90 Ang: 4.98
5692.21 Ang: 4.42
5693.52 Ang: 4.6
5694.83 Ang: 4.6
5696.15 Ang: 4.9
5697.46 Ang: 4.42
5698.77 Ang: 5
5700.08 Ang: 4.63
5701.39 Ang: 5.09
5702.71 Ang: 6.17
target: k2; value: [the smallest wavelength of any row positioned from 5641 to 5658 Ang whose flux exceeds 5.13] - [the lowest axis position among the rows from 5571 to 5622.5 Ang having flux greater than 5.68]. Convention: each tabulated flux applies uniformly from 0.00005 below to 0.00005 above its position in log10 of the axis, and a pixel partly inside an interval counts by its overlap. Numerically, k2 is 64.6 Ang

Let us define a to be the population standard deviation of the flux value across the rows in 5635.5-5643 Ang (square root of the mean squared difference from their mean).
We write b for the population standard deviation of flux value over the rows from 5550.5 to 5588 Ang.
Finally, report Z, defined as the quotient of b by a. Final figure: 3.1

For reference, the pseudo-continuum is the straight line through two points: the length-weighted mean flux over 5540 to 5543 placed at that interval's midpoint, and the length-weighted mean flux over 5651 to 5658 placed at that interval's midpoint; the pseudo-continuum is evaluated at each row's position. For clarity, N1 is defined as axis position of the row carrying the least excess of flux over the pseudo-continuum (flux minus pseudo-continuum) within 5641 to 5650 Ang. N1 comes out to 5645.22 Ang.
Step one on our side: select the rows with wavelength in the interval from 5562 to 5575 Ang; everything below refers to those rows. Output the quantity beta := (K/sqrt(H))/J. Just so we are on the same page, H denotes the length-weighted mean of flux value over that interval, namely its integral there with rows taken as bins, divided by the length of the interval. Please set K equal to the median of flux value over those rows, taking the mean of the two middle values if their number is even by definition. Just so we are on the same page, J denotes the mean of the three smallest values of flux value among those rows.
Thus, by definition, 0.53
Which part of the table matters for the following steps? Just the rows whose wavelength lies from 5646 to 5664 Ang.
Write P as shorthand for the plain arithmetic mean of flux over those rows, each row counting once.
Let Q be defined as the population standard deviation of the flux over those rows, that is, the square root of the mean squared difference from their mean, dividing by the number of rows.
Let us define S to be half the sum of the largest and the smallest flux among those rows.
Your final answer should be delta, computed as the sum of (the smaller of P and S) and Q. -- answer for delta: 5.8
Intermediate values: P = 5.45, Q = 0.4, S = 5.3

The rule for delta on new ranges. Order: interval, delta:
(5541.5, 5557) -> 5.5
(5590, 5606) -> 6.6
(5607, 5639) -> 6.2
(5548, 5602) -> 7.0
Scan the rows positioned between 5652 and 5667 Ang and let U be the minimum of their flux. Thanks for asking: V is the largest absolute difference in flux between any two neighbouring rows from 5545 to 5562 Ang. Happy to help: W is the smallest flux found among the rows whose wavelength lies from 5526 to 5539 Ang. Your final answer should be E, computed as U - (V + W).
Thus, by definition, -0.5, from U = 4.43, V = 1.06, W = 3.85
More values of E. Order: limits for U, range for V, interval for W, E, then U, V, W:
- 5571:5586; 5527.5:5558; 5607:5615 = -3.7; 1.92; 2.05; 3.53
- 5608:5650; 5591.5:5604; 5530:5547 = -2.6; 3.53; 2.35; 3.76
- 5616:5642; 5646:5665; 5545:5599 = 1.3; 4.37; 1.16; 1.92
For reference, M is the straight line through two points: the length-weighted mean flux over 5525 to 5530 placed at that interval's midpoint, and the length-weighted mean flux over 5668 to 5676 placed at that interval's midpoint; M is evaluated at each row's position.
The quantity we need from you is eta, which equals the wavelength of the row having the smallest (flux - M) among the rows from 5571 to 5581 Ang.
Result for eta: 5578.03 Ang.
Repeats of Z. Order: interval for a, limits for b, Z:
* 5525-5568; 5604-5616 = 1.8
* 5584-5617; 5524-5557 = 0.8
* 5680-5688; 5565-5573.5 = 0.7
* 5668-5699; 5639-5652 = 0.6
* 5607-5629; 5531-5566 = 0.7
